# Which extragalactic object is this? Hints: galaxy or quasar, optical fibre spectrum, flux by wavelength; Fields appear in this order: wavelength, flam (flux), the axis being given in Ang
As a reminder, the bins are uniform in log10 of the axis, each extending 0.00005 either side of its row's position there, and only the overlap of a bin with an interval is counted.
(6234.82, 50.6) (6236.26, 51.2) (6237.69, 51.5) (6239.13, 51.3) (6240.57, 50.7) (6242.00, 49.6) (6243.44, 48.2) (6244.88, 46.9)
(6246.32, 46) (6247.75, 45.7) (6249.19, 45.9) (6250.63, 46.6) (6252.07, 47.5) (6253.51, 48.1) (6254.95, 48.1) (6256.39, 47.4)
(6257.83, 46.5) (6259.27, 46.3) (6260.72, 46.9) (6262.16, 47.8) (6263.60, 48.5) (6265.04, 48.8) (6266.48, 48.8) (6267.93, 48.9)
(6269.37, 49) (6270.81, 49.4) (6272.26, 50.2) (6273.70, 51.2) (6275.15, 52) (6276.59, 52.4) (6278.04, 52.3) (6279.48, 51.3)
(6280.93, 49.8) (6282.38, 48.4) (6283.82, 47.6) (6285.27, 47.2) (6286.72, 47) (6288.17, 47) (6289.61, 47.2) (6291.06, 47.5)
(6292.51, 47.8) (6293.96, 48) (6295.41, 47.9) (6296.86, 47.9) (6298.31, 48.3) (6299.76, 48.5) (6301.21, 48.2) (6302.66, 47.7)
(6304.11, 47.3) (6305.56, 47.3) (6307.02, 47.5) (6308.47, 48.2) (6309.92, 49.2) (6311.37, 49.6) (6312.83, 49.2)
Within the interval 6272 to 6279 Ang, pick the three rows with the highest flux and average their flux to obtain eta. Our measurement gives 52.2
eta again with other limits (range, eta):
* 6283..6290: 47.3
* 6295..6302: 48.3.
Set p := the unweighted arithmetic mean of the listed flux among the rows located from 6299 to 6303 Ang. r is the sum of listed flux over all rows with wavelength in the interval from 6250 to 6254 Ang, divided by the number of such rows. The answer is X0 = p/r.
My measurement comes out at 1.02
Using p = 48.1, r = 47.4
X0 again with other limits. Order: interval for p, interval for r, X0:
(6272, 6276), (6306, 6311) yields 1.06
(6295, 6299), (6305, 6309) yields 1.01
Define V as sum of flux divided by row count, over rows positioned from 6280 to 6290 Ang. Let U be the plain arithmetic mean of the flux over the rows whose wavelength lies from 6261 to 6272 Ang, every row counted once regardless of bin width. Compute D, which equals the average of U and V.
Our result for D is 48.2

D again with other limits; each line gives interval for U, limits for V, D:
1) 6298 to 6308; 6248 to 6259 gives 47.5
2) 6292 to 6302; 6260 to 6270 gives 48.2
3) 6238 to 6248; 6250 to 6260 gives 47.8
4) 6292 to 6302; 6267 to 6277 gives 49.3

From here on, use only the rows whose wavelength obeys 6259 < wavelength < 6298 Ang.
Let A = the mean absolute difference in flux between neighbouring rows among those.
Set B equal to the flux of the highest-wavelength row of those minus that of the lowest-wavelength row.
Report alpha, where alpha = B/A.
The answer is 3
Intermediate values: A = 0.48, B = 1.6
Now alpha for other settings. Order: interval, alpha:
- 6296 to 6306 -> -2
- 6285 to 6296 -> 4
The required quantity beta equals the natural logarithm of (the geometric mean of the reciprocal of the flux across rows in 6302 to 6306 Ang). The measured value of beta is -3.86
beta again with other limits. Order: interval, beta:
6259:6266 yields -3.86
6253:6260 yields -3.86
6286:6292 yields -3.85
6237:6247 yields -3.89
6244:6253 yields -3.84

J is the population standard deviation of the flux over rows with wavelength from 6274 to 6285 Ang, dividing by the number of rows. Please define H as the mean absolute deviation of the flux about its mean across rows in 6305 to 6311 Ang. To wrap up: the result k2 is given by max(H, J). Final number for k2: 1.8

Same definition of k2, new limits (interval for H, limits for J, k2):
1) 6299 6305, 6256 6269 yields 1.0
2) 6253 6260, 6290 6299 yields 0.7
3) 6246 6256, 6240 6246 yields 1.4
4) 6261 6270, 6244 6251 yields 0.5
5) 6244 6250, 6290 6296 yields 0.4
